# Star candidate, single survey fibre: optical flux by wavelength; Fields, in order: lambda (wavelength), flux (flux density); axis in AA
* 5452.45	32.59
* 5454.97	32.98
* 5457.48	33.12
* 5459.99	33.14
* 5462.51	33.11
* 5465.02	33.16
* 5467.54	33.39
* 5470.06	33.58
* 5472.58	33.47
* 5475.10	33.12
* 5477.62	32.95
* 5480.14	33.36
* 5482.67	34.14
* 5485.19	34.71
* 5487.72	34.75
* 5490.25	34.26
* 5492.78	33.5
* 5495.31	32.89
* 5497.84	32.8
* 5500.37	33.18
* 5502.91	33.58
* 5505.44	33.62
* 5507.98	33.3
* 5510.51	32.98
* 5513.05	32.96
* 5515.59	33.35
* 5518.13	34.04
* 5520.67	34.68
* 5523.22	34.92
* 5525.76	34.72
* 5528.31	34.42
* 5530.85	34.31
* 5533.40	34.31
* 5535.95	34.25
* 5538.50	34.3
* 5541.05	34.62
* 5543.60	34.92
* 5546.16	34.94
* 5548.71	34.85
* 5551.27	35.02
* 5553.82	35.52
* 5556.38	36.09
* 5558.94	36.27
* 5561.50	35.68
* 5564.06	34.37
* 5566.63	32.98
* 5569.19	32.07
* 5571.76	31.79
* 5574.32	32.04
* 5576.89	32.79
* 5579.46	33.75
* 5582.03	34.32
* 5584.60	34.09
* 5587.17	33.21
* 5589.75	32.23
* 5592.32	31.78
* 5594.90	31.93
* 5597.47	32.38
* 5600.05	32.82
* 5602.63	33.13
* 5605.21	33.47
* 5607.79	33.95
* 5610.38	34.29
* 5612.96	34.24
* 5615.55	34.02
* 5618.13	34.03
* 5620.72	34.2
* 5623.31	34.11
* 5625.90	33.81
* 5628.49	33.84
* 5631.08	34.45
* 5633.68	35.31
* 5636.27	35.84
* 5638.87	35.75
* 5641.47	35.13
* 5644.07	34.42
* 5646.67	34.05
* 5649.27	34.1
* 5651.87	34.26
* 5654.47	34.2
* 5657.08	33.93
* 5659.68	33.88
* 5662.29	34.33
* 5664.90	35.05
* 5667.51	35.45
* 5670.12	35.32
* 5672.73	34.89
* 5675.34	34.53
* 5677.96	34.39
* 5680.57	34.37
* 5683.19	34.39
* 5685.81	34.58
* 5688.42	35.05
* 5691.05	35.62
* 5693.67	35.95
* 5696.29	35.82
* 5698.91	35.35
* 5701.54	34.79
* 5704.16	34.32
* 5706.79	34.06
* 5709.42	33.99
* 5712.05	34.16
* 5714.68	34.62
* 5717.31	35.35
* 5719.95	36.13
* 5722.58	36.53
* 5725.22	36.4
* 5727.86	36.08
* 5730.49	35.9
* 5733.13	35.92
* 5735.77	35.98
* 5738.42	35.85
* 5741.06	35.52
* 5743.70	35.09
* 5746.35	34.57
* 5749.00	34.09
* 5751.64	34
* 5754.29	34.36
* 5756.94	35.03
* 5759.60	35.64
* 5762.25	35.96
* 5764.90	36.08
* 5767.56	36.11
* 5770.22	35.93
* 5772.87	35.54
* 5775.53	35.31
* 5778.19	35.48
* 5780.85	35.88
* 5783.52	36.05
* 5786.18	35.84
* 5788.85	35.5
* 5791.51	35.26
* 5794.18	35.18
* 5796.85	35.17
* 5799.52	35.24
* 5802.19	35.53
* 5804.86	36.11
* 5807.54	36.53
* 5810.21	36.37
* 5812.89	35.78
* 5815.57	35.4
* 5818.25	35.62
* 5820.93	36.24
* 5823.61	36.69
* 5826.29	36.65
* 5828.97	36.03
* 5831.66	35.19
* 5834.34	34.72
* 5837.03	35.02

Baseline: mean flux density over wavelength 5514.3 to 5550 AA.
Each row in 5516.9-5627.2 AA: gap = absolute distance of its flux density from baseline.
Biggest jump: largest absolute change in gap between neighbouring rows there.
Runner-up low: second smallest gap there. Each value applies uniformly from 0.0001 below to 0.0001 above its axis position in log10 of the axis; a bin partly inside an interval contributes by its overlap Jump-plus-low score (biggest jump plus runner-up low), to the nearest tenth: 1.5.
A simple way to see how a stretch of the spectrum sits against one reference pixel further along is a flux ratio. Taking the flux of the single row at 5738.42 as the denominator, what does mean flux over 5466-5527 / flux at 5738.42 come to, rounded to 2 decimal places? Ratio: 0.94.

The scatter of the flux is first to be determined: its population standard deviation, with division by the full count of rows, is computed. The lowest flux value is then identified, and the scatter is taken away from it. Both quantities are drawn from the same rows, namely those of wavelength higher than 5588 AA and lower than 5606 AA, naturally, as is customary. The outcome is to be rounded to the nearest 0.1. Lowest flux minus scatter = 31.2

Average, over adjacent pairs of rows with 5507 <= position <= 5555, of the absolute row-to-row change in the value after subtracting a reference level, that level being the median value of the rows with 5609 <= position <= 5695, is 0.25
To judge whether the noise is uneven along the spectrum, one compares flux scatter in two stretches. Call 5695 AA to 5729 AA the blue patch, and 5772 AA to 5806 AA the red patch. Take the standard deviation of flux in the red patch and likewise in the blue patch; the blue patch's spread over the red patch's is 2.8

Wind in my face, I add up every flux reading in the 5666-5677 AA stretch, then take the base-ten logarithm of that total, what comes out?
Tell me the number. 2.147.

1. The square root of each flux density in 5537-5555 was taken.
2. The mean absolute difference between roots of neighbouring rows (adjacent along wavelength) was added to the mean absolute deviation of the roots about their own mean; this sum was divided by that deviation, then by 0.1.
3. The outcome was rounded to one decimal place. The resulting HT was 19.3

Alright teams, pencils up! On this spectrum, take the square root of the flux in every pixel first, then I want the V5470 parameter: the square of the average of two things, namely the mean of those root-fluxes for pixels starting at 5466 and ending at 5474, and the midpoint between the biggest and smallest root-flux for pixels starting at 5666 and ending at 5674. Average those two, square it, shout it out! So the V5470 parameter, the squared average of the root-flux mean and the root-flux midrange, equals 34.3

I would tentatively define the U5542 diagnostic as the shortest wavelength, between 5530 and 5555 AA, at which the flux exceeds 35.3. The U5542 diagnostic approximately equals 5553.82 AA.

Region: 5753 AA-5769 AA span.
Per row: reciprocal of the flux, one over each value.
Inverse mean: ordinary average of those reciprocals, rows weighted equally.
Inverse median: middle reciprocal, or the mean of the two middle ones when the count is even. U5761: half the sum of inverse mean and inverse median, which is 0.0280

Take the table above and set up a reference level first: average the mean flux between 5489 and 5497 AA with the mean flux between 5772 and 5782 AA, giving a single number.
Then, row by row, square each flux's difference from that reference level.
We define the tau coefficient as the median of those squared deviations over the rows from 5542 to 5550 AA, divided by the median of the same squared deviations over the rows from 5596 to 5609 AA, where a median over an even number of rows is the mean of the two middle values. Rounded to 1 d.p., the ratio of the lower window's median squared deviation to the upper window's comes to 0.1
